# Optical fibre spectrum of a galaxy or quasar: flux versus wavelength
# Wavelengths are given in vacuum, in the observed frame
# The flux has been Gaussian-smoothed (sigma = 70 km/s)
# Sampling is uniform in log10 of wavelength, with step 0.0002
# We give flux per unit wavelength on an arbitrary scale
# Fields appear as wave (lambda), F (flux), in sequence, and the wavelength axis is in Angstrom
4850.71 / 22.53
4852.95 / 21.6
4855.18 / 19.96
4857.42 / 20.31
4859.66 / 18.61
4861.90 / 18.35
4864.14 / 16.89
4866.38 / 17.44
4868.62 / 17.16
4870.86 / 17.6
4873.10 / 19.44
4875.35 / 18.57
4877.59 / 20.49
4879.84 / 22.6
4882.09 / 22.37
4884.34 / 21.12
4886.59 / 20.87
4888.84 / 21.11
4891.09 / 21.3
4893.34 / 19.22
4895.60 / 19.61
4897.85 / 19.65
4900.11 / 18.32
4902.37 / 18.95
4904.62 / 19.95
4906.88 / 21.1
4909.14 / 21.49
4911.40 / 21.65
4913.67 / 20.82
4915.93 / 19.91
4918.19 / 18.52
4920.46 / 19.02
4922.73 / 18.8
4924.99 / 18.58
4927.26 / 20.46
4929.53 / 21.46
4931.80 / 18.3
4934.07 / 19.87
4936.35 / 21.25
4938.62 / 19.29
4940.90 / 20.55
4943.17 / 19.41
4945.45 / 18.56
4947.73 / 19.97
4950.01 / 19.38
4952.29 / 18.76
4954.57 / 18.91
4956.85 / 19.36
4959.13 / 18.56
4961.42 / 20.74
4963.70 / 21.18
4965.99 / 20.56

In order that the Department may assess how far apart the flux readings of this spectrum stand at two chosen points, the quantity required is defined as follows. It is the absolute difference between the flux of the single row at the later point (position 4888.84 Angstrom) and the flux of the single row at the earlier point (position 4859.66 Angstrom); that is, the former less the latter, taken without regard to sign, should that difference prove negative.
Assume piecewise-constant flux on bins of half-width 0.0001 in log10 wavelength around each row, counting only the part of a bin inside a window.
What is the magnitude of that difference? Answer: 2.5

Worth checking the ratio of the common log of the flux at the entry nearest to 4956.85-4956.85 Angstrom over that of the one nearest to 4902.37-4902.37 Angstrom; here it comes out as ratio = 1.01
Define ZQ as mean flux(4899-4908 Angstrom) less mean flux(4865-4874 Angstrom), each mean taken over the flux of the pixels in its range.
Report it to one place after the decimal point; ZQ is 1.7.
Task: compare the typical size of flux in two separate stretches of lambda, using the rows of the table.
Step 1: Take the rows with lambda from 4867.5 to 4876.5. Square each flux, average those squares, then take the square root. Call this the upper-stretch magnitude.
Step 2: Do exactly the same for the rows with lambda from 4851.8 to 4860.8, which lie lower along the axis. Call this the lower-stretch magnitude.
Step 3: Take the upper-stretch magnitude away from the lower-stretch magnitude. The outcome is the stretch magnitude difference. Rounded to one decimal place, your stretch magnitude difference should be 1.9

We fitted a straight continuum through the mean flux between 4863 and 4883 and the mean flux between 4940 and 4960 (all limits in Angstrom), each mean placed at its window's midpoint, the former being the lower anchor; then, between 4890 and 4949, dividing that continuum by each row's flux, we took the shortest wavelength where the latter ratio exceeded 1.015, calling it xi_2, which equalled 4900.11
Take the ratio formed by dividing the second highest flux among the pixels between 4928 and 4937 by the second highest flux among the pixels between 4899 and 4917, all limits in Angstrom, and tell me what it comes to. 0.99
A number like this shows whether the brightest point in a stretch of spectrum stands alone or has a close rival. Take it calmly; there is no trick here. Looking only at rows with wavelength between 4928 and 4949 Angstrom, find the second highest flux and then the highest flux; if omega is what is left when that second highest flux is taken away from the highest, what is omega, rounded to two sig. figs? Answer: 0.21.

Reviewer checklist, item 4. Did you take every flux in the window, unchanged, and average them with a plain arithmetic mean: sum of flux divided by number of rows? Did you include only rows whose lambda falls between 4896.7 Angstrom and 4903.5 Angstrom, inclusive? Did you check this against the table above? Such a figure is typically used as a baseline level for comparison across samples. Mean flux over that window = 19.0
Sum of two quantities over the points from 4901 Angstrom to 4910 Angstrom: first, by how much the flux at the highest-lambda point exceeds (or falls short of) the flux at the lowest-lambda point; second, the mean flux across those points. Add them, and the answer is 23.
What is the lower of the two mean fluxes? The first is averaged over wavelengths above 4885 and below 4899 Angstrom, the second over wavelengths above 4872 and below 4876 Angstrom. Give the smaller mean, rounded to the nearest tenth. 19.0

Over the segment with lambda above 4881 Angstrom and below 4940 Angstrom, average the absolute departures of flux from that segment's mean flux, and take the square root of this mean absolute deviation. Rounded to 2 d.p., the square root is 1.02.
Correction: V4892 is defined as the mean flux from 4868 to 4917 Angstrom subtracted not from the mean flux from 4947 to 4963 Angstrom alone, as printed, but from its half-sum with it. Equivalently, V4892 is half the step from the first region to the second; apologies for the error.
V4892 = -0.38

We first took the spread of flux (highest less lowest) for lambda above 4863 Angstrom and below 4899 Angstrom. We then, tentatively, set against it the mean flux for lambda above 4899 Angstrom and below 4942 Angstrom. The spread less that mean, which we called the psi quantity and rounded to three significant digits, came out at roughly -14.2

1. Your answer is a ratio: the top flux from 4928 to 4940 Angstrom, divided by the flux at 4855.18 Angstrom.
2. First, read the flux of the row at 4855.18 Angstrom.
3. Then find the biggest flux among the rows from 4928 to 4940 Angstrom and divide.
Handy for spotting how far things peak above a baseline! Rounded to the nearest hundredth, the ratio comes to 1.08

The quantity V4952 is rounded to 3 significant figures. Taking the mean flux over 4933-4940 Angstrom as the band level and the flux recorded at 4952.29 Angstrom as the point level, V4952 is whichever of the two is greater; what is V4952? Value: 20.1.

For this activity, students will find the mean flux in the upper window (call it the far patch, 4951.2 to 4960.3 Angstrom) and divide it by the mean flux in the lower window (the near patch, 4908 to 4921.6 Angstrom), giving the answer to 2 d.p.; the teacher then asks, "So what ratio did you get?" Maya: 0.93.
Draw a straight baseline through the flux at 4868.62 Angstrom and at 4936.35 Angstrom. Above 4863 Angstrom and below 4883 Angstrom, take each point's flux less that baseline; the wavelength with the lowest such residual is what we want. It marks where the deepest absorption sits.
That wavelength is 4868.62 Angstrom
